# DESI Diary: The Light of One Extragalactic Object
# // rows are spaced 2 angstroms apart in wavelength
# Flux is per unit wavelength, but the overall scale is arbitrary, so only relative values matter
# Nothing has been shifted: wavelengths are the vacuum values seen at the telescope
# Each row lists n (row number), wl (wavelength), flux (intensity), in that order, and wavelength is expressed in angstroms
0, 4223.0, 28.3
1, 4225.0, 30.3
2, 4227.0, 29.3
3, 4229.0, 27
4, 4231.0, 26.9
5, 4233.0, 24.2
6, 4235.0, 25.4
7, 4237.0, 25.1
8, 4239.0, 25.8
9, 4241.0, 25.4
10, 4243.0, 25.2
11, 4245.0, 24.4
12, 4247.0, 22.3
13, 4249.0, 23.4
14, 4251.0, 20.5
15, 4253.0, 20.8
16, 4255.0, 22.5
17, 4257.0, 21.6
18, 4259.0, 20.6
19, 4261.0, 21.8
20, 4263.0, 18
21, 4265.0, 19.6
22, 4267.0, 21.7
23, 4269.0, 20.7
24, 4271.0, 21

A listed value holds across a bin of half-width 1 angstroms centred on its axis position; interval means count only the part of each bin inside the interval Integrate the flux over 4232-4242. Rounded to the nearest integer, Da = 252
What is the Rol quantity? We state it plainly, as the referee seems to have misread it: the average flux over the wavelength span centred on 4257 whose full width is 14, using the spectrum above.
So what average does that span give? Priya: 21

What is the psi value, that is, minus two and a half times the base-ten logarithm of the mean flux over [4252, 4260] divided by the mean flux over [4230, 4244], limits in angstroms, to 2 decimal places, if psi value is 0.19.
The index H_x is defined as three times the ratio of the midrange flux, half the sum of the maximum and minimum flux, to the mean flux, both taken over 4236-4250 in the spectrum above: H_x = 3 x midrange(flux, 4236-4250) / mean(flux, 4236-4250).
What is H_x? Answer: 2.94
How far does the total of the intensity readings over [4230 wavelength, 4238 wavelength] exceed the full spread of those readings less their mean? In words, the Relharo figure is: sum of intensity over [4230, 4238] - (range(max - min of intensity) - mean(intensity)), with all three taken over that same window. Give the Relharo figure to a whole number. 124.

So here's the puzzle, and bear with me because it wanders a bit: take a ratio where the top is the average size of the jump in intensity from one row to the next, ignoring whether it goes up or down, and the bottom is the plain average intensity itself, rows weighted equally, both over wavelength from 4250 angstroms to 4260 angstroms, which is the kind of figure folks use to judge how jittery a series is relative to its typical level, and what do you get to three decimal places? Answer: 0.046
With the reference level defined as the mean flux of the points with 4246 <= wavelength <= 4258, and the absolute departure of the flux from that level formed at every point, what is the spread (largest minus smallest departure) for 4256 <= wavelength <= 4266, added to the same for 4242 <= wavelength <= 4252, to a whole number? 7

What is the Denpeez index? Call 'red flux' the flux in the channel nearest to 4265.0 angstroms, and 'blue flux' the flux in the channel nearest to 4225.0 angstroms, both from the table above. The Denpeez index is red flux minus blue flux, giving -11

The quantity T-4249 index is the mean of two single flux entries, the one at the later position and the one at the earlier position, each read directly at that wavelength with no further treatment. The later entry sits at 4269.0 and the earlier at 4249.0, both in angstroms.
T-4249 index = 22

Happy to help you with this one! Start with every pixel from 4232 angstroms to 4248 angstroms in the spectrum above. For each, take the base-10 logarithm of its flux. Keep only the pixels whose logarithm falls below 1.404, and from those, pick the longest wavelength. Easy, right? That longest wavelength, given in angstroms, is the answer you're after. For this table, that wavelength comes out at 4247.0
